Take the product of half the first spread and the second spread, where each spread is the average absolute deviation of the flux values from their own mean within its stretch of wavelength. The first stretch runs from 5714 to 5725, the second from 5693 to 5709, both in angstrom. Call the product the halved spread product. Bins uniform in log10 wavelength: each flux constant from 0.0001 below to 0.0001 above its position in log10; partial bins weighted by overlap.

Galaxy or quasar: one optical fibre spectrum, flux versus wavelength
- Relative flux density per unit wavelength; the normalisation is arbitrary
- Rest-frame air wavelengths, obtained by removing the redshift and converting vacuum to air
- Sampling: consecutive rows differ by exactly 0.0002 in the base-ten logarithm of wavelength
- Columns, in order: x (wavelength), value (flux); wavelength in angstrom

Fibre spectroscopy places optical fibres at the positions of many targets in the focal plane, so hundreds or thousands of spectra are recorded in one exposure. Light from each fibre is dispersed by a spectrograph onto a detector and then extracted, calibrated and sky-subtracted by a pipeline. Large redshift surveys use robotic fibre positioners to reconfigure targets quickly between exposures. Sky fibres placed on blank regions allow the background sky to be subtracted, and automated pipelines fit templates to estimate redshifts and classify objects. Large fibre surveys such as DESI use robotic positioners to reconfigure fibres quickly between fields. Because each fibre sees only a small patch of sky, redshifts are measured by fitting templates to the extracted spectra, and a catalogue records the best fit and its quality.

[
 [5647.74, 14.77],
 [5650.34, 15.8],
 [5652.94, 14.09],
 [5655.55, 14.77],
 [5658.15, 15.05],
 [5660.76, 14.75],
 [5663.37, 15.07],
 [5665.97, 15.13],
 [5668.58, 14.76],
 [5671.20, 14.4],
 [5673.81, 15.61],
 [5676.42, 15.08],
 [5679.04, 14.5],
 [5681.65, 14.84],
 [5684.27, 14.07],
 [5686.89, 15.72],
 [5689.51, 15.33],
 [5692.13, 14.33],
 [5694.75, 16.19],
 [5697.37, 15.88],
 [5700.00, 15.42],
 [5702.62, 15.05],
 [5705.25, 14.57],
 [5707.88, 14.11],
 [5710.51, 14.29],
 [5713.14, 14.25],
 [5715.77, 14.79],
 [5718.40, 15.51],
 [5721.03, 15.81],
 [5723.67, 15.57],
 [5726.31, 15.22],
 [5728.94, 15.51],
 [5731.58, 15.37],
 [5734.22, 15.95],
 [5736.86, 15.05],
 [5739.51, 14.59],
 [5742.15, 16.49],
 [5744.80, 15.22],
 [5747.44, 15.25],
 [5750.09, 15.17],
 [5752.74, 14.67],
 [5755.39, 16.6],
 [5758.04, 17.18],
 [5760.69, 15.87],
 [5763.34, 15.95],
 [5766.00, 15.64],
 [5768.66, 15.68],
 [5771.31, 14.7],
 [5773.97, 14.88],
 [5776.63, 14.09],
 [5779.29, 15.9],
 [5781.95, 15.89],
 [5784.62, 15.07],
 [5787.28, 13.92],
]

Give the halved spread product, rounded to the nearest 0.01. 0.10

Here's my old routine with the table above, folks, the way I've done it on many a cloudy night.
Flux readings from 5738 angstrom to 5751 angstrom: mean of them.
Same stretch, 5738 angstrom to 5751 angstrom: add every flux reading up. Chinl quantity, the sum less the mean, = 61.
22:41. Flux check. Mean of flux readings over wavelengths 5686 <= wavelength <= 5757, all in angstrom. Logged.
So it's 15.3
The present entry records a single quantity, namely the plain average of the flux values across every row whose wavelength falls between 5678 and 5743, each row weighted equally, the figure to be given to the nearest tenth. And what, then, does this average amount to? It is 15.1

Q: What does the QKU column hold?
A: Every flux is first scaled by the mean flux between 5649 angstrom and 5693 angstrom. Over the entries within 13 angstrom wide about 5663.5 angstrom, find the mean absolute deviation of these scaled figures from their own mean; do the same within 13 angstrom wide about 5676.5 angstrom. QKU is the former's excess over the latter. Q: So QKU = -0.014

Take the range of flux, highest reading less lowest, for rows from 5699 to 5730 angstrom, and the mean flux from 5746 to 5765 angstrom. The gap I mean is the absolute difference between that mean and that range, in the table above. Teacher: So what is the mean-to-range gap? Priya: 14.1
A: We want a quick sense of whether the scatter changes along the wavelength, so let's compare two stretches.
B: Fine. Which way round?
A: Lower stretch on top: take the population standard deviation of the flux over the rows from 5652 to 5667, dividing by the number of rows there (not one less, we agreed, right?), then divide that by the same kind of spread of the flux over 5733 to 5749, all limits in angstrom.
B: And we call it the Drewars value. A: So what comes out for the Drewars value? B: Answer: 0.57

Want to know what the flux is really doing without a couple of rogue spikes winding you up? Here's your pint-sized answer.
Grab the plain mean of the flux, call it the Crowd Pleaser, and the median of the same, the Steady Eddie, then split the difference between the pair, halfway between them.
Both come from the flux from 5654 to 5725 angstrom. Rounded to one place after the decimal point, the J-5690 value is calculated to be 15.0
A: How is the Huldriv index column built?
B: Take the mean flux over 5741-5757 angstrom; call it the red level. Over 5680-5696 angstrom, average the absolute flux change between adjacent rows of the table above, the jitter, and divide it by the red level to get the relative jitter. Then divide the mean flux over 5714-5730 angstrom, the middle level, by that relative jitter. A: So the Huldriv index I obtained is 211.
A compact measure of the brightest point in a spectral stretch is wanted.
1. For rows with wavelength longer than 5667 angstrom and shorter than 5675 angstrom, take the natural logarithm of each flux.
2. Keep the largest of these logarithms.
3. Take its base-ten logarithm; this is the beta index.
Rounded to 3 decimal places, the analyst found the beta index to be 0.439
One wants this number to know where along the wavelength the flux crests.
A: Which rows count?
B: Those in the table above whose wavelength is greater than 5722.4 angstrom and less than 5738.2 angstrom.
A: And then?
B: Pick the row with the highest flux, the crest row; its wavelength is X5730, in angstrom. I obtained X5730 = 5734.22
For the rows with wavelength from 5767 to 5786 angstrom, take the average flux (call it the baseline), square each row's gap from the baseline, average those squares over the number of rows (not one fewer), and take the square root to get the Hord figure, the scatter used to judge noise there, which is 0.63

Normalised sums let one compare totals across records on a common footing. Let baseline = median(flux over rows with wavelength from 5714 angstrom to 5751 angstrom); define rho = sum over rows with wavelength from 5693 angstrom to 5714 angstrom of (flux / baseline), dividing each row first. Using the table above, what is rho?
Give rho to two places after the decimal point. 7.82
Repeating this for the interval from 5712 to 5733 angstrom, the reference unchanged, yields 7.97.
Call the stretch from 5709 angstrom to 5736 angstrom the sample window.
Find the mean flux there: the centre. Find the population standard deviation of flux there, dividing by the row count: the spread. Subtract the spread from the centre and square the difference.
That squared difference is 215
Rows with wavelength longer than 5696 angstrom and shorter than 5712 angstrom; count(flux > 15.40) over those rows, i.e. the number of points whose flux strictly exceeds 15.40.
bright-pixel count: 2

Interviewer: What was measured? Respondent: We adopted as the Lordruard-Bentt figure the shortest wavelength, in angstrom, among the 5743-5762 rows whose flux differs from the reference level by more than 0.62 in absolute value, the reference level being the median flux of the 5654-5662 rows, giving 5755.39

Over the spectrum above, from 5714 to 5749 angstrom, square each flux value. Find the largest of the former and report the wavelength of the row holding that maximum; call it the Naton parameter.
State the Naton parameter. 5742.15 angstrom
